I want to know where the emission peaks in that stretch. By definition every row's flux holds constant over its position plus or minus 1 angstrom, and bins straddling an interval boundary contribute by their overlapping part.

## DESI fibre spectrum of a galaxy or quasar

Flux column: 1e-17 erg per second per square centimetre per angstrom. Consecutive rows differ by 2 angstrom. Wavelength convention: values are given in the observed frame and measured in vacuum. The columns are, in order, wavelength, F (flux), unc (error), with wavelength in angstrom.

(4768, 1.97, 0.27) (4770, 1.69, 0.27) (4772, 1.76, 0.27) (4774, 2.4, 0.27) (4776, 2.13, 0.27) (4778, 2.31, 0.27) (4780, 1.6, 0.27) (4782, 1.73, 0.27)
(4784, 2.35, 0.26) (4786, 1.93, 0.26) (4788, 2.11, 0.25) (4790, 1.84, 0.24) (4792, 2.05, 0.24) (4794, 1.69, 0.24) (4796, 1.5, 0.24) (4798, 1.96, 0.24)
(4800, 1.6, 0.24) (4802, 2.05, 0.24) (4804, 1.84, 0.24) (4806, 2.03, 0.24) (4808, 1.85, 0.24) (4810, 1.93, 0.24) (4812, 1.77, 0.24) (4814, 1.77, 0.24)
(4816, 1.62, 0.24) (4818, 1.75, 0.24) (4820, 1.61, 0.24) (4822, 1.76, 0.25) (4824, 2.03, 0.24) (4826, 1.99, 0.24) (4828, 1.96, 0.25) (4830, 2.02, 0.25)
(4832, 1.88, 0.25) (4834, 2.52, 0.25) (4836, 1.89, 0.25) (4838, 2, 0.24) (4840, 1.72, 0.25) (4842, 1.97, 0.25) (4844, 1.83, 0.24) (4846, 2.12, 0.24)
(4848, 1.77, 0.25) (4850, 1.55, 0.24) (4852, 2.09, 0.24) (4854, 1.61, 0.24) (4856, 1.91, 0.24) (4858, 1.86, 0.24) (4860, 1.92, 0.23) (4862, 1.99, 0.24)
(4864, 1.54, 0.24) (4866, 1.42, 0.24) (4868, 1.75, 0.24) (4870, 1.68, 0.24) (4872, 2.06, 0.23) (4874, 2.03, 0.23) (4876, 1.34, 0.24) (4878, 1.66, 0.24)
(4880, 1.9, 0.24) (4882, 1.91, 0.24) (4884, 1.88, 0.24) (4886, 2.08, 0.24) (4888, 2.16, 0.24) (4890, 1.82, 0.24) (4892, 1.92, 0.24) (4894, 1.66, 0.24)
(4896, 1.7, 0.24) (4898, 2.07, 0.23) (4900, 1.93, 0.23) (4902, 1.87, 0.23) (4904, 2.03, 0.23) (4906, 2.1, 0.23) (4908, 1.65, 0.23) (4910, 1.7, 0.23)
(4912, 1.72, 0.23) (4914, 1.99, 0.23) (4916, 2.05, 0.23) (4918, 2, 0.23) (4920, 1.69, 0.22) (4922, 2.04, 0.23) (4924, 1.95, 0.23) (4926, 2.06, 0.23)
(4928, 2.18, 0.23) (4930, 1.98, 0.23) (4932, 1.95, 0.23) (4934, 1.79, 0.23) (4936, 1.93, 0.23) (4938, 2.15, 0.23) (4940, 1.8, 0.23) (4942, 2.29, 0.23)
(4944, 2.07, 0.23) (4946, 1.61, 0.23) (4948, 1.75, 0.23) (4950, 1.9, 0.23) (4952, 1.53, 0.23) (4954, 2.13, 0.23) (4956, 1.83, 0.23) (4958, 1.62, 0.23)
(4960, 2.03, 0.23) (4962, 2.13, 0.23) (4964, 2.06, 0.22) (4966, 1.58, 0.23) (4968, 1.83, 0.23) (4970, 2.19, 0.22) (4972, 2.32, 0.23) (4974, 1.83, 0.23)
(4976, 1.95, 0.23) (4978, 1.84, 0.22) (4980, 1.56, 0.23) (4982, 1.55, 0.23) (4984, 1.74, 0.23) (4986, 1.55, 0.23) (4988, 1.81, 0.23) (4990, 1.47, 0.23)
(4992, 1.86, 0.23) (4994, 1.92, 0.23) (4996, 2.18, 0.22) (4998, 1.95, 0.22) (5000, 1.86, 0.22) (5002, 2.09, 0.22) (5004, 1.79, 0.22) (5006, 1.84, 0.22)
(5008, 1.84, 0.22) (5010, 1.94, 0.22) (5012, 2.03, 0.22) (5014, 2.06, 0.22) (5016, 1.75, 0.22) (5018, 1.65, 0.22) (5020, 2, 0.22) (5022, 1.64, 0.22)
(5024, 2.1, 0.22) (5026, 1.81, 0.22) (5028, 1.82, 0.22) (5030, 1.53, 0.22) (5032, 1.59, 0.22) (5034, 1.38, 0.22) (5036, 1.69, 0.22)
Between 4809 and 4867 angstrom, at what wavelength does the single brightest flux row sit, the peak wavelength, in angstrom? 4834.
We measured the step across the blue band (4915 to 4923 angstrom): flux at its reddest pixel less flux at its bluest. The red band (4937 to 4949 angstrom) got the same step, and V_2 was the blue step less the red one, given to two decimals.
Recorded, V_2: 0.39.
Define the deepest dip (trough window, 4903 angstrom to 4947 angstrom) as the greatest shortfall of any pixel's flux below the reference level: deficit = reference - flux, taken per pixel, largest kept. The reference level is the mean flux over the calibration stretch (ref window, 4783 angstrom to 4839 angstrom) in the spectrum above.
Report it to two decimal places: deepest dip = 0.29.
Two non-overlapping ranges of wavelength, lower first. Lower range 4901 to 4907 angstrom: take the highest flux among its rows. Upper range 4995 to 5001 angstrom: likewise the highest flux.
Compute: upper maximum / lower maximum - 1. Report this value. 0.038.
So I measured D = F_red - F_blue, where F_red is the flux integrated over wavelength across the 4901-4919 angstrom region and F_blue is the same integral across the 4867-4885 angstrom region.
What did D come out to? 1.8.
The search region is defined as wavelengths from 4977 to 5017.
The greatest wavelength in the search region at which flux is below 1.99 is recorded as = 5016 angstrom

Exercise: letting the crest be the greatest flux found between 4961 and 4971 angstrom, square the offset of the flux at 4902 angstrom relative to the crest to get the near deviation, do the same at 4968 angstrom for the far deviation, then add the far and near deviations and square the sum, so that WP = 0.05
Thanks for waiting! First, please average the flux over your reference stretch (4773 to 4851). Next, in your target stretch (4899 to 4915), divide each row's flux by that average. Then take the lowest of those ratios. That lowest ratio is 0.86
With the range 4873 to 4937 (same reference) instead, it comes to 0.70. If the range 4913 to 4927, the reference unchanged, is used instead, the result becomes 0.89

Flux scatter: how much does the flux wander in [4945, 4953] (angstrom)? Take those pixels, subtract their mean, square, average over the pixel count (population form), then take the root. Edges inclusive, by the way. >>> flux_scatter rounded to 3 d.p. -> 0.141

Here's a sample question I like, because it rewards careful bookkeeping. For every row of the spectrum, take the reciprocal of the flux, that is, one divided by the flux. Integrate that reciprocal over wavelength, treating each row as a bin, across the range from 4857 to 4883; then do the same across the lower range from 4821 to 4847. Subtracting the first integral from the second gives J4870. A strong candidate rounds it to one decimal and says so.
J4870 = -1.6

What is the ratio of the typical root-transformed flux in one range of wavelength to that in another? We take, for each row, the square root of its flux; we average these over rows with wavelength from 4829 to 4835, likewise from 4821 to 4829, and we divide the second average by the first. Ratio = 0.95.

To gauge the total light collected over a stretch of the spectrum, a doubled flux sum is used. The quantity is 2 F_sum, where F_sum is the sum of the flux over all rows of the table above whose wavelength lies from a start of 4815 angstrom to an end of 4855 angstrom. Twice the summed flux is 75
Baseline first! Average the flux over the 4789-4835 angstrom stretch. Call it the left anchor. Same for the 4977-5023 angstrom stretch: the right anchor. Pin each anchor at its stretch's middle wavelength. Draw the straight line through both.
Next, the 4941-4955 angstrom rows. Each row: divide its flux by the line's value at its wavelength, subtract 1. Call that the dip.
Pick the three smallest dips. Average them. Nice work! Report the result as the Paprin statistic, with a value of -0.112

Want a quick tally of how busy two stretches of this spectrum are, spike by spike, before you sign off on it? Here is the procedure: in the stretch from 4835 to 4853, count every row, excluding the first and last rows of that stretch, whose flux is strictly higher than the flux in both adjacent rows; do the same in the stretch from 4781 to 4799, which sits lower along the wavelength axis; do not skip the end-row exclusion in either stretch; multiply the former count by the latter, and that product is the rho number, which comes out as 9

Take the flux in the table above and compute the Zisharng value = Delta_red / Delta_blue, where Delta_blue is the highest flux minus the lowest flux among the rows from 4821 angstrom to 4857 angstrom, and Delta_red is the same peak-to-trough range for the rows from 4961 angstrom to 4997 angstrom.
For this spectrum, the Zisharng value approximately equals 0.9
